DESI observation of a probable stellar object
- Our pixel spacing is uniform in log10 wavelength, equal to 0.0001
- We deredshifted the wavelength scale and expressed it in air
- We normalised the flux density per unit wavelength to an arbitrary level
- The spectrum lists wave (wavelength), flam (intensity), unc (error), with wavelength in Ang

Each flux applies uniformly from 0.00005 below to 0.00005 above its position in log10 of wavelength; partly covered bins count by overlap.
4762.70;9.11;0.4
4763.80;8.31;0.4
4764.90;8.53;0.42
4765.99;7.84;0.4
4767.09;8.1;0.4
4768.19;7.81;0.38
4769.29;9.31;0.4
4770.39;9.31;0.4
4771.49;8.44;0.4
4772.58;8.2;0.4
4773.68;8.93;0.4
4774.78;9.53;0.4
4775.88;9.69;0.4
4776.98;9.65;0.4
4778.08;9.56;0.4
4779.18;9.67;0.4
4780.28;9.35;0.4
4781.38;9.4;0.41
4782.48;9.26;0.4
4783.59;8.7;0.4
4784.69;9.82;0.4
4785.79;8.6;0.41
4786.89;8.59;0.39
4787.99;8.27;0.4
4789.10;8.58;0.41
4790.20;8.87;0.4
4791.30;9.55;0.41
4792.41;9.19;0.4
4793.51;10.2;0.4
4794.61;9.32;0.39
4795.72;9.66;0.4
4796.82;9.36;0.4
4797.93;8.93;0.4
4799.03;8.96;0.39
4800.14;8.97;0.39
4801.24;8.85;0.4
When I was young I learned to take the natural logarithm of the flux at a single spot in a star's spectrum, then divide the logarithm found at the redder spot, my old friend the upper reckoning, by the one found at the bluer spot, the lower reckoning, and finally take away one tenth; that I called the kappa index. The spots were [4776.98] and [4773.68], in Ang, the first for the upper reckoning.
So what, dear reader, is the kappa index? 0.935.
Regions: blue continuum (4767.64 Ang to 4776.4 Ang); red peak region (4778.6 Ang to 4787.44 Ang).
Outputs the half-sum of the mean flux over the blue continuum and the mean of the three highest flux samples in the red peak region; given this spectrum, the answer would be 9.27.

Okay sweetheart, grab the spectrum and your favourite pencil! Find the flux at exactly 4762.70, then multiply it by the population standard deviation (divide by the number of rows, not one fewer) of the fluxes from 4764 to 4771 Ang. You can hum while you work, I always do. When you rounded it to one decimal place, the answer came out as 5.7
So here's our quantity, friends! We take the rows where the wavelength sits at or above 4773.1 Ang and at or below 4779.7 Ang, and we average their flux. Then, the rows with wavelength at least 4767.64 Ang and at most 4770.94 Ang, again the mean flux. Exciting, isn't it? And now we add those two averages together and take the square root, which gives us 4.28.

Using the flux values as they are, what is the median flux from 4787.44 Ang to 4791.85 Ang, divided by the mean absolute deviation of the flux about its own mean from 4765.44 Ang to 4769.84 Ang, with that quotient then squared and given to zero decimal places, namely 279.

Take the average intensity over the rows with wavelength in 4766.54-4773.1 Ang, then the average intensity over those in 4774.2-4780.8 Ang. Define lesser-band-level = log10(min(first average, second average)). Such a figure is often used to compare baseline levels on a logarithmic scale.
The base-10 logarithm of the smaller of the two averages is 0.931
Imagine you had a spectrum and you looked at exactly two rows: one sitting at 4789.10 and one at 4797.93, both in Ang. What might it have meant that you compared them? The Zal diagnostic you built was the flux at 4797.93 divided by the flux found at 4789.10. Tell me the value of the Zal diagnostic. 1.04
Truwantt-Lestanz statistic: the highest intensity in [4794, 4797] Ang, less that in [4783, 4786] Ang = -0.2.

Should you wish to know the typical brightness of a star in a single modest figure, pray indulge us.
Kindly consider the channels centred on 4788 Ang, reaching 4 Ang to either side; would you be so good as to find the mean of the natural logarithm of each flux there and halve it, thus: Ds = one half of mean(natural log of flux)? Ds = 1.092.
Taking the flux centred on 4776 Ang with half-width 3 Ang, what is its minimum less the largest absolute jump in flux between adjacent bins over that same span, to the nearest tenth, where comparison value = 8.3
